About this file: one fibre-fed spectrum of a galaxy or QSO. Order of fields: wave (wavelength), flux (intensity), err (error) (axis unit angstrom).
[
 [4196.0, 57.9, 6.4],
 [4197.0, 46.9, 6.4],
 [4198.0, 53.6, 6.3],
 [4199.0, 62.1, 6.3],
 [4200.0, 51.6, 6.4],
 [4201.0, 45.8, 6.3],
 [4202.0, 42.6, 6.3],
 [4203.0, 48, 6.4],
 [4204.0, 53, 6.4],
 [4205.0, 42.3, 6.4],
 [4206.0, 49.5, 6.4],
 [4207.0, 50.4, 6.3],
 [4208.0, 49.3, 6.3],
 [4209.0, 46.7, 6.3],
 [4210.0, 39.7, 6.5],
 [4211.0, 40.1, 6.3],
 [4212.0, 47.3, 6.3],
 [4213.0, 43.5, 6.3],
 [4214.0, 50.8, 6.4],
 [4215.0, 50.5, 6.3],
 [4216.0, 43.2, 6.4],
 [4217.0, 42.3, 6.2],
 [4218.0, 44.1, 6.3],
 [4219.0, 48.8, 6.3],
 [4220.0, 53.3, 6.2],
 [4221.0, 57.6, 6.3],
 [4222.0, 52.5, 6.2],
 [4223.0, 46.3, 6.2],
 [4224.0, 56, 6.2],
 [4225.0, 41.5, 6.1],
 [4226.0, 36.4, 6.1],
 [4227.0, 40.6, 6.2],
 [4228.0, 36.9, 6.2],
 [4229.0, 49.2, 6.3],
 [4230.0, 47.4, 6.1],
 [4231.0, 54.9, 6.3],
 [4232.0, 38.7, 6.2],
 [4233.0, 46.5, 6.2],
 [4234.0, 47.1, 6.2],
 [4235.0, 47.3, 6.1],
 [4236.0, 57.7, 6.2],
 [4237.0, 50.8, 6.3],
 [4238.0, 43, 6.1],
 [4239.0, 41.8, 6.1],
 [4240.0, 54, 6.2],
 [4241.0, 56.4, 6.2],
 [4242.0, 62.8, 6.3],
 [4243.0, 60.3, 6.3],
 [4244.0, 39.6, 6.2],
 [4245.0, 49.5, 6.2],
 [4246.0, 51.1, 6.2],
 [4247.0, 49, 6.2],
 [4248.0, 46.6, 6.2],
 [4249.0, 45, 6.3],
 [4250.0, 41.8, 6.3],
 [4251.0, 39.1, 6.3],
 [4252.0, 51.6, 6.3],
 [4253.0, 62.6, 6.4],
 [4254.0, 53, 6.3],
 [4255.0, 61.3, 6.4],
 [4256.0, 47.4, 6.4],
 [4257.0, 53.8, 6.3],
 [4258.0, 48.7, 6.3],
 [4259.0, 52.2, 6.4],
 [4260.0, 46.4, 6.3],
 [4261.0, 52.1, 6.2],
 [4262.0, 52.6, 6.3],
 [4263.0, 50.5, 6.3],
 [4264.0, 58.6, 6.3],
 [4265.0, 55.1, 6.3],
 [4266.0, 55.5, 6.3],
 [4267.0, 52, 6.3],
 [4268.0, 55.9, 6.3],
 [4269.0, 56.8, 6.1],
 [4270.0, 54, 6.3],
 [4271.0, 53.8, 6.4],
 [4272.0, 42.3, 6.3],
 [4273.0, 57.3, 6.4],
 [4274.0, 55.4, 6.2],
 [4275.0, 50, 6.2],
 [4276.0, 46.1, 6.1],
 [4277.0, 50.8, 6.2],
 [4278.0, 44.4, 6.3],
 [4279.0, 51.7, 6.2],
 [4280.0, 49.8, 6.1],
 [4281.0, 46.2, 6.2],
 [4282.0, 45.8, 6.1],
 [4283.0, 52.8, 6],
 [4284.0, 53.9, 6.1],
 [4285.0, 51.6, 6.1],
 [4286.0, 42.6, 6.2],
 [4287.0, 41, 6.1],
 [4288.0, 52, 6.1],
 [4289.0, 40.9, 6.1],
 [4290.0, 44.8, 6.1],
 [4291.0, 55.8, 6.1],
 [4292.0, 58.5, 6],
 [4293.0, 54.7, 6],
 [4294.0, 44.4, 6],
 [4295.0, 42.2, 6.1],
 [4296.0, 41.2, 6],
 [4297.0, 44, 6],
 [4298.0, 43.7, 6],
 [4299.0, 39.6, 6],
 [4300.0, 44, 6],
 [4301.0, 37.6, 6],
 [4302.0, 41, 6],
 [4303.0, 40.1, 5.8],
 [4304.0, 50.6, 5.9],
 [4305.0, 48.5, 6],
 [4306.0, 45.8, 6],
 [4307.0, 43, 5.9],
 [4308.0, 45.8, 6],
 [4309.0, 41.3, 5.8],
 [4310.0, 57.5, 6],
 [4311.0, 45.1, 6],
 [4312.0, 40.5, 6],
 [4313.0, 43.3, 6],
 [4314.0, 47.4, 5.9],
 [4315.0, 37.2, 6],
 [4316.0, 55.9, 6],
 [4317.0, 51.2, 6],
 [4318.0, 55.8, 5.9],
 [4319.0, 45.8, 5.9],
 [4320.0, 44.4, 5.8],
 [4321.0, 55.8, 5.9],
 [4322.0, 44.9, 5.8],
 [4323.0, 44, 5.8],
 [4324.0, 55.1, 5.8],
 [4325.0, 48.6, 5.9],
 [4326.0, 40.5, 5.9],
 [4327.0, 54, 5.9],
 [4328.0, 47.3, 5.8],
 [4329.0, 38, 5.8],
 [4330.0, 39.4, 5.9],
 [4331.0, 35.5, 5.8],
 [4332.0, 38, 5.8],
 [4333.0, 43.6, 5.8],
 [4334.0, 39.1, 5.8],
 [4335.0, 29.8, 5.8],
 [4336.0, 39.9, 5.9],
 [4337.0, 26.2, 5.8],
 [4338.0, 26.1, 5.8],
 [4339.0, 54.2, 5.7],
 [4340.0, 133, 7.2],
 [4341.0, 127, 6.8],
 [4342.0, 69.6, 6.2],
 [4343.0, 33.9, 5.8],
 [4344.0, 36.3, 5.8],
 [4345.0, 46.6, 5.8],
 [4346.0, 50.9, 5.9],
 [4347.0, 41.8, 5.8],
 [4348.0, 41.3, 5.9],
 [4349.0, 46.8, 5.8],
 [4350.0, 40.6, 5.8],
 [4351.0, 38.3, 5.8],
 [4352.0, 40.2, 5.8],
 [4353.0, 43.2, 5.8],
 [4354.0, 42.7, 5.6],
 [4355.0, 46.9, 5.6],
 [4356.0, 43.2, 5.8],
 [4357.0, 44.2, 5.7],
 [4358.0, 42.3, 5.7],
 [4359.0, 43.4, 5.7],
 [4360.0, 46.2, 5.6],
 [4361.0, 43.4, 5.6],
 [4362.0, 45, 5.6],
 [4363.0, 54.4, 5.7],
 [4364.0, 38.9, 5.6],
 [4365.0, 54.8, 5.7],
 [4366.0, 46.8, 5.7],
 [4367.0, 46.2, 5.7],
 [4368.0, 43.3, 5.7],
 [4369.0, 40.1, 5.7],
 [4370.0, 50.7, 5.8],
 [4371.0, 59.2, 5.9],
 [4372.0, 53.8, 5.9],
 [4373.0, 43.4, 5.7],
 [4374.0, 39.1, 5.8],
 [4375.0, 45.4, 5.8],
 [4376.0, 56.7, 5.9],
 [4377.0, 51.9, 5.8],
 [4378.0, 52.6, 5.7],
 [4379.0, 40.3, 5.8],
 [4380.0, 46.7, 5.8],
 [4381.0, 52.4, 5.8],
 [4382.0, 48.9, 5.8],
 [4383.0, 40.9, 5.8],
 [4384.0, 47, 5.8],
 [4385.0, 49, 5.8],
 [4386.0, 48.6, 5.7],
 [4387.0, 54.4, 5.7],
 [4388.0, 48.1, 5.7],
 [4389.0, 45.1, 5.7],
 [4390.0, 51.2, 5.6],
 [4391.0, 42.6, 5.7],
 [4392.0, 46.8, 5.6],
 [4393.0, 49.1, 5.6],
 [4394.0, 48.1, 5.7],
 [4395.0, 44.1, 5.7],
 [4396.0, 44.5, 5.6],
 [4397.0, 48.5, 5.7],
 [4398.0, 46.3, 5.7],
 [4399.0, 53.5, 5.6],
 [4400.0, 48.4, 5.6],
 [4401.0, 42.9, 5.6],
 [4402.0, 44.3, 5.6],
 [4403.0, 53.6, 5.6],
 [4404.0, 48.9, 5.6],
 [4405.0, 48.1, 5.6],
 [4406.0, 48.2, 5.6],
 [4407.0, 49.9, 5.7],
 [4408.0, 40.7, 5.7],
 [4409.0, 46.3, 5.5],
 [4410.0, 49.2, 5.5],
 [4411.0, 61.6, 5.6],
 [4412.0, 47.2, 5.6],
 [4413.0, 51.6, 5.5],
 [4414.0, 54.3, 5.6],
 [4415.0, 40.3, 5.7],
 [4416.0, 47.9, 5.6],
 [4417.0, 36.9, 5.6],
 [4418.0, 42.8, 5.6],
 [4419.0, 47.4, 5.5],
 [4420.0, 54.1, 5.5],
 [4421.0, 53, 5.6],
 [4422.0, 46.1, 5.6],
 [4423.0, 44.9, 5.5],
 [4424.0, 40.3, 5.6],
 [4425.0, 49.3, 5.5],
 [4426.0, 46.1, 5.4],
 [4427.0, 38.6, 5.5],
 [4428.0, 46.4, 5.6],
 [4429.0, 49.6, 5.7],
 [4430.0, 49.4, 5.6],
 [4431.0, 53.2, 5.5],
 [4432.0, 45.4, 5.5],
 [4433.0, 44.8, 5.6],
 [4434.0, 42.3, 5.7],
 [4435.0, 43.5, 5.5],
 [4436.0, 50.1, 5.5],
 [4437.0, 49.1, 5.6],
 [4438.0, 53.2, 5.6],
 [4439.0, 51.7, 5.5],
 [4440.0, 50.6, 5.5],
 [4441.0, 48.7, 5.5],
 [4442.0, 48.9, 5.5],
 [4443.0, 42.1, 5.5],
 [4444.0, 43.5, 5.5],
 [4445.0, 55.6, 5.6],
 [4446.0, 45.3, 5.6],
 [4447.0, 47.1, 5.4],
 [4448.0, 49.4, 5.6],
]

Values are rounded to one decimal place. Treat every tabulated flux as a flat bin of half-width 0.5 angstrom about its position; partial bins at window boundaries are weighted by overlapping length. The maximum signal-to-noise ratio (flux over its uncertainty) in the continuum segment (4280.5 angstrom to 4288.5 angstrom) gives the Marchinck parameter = 8.8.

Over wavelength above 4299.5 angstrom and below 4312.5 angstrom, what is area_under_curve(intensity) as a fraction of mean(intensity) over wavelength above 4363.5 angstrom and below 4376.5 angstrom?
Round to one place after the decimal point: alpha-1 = 12.2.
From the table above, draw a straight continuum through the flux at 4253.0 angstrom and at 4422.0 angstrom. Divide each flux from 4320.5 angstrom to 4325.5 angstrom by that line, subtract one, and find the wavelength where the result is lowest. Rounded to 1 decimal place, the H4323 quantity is 4323.0 angstrom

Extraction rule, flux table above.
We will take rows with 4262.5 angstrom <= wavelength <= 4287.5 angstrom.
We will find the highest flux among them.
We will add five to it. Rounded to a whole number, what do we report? 64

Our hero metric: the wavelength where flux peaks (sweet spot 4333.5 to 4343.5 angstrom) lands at 4340.0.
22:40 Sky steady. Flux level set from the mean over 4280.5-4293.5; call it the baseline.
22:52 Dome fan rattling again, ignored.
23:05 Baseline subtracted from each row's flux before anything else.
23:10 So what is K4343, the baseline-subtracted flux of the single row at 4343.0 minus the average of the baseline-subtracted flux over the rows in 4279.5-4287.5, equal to -14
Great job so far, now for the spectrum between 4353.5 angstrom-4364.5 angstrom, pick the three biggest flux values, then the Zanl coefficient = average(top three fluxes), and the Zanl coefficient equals 49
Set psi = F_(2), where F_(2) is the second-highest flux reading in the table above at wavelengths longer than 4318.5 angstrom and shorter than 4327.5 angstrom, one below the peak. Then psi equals 55.1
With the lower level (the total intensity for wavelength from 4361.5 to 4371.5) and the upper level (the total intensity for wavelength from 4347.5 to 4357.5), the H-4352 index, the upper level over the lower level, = 0.89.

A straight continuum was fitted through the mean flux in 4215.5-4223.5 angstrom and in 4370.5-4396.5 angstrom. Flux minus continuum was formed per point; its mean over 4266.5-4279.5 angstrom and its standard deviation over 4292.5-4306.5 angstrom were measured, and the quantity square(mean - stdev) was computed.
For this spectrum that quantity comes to 2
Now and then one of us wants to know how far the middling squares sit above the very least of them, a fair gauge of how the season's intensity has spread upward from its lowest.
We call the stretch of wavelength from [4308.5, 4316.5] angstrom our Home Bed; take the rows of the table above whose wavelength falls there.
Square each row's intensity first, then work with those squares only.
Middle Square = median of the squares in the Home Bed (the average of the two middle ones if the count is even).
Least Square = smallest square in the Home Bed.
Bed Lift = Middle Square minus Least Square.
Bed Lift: 571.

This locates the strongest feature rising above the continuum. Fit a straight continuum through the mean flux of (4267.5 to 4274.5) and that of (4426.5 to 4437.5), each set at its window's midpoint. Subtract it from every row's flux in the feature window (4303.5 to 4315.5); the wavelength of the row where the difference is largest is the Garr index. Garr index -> 4310.0 angstrom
